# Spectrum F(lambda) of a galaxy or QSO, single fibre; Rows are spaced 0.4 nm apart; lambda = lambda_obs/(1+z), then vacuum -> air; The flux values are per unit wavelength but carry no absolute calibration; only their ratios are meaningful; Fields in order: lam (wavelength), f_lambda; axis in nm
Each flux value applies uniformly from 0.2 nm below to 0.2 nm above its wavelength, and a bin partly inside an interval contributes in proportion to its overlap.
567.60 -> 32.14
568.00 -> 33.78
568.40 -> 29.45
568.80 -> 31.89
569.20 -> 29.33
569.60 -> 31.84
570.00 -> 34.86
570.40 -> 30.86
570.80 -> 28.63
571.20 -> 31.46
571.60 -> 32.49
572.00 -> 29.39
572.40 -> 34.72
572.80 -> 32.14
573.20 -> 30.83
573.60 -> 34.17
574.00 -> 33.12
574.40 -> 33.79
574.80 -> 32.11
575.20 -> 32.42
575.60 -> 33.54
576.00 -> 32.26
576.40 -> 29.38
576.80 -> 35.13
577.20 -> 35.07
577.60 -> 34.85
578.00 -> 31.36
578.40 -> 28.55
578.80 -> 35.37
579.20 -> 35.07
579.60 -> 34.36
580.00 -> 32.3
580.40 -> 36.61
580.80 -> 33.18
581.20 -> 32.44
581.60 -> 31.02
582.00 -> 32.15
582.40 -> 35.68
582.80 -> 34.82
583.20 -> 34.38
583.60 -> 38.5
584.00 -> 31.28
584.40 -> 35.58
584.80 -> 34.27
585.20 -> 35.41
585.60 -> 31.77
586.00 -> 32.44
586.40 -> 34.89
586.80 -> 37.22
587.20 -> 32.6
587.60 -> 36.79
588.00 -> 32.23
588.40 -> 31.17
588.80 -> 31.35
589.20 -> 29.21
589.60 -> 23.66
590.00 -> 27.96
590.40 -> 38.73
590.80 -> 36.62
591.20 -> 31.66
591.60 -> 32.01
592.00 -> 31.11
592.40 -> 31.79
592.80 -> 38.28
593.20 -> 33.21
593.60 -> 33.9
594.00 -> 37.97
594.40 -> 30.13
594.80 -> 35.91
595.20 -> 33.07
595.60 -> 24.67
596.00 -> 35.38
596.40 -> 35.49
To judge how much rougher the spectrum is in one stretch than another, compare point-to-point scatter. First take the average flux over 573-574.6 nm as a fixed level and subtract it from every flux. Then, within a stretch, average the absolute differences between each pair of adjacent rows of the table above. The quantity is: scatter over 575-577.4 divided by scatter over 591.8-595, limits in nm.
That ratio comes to 0.51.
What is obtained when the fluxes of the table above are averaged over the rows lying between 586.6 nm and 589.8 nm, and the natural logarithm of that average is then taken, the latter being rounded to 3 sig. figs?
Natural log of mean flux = 3.46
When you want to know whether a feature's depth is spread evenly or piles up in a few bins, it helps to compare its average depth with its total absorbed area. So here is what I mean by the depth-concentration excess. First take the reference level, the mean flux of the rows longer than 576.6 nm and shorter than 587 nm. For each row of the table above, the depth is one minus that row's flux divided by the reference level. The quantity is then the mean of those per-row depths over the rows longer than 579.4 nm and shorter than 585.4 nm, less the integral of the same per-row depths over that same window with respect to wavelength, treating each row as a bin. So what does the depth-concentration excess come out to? 0.02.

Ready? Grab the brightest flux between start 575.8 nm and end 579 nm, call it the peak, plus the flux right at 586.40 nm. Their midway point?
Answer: 35.1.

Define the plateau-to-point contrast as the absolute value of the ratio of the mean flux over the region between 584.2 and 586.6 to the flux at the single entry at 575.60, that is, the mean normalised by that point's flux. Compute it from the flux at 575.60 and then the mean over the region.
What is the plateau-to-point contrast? 1.02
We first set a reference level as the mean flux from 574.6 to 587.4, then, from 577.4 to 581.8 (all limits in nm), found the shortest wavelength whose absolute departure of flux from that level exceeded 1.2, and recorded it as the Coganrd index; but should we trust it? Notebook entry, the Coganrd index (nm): 577.60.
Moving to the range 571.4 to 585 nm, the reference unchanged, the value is 572.00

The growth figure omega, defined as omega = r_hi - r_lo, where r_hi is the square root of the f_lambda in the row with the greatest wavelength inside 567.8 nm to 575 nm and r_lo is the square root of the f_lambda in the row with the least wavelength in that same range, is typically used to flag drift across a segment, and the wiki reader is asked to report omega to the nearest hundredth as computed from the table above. -0.15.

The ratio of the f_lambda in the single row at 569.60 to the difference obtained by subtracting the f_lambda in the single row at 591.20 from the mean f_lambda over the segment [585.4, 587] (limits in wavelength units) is 13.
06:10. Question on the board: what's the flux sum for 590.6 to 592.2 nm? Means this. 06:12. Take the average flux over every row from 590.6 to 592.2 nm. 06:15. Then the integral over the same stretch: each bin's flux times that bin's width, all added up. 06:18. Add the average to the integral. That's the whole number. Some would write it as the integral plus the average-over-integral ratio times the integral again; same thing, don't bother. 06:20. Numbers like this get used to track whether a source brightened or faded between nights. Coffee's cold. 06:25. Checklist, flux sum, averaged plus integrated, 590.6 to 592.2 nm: 85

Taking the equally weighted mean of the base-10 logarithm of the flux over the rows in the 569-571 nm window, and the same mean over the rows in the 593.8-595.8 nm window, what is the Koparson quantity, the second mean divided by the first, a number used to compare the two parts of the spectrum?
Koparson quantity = 1.01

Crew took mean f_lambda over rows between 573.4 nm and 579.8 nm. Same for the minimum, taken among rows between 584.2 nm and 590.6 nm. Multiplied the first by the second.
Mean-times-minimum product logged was 785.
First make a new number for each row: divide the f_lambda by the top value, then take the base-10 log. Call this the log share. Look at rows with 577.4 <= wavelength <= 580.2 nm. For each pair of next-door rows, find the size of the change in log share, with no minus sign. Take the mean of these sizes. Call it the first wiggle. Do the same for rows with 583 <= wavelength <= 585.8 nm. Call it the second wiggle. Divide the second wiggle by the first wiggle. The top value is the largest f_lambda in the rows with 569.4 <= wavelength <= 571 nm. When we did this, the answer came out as 1.25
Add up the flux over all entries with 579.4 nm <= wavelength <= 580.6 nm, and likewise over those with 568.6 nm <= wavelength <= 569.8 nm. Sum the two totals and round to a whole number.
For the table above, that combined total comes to 196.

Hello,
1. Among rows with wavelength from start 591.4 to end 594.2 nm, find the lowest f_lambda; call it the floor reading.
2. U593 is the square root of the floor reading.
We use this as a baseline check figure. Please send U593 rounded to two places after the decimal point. 5.58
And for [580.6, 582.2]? 5.57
